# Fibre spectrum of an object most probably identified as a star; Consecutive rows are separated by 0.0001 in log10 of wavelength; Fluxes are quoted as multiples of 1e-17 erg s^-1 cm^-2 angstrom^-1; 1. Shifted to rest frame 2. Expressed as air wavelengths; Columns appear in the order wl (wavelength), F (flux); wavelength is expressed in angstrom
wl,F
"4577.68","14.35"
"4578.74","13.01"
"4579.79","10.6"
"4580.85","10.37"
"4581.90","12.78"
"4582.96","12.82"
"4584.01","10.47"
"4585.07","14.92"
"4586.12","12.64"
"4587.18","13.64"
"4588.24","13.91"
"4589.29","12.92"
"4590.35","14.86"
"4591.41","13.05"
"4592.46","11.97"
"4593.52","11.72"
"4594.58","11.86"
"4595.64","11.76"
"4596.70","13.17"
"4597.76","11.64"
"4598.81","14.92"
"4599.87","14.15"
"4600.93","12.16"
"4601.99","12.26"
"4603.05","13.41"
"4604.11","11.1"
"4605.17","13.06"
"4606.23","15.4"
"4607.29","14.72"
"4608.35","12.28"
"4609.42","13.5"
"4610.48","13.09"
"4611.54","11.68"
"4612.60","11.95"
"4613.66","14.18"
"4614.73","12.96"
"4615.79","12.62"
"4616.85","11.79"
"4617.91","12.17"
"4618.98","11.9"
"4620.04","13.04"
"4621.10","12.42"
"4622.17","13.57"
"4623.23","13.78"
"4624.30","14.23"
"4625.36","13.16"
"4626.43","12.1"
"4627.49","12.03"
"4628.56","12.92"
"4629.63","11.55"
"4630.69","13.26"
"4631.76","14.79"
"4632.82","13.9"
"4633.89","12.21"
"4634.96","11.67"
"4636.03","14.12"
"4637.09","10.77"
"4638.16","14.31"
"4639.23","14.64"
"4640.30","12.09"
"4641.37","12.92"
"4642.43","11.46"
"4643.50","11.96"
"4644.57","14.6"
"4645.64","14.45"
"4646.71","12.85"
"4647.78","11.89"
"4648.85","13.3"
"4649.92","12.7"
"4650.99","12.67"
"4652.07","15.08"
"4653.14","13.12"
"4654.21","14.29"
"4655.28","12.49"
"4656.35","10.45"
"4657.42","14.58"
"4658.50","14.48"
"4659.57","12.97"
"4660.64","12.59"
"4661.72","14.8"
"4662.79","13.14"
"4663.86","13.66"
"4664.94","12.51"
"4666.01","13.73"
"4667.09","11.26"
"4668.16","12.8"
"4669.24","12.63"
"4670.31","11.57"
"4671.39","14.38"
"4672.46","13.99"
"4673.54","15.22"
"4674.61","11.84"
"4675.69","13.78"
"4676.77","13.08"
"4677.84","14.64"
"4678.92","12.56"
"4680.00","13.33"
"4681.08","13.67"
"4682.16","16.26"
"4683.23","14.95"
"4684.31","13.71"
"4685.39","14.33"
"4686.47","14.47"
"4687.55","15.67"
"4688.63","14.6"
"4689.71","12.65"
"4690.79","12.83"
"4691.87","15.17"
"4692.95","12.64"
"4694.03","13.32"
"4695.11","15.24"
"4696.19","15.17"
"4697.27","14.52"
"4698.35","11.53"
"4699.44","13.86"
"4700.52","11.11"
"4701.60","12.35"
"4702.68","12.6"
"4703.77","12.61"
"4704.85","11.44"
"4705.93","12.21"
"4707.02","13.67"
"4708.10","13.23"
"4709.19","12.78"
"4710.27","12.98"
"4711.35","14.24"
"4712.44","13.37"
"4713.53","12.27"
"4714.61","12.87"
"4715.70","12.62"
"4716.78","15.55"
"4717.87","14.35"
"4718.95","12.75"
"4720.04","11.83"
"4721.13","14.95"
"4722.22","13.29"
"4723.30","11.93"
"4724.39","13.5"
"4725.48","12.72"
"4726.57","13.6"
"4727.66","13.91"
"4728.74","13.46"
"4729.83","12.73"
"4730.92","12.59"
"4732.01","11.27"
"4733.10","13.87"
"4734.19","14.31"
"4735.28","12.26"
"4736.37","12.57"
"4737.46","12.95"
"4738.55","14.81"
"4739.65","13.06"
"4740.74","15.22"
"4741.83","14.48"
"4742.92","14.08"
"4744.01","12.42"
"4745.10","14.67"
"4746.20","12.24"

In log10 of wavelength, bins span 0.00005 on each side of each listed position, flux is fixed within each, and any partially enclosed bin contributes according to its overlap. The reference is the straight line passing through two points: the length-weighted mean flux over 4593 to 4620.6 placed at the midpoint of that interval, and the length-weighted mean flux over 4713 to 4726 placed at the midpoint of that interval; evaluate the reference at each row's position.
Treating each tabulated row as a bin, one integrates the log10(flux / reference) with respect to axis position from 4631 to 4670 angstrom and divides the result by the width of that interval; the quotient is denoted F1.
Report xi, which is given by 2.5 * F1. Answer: 0.007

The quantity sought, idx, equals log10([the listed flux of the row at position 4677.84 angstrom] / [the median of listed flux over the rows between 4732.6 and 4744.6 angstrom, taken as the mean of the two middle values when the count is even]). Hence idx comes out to 0.023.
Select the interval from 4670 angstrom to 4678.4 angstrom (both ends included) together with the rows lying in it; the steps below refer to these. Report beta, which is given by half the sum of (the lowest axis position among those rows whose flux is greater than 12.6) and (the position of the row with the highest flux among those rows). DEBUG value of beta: 4672.5 angstrom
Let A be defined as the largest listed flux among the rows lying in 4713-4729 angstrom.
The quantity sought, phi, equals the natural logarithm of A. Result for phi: 2.74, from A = 15.55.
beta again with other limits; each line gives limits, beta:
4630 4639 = 4631.2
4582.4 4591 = 4584.0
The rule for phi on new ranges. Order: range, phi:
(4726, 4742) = 2.72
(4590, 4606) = 2.70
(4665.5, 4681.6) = 2.72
